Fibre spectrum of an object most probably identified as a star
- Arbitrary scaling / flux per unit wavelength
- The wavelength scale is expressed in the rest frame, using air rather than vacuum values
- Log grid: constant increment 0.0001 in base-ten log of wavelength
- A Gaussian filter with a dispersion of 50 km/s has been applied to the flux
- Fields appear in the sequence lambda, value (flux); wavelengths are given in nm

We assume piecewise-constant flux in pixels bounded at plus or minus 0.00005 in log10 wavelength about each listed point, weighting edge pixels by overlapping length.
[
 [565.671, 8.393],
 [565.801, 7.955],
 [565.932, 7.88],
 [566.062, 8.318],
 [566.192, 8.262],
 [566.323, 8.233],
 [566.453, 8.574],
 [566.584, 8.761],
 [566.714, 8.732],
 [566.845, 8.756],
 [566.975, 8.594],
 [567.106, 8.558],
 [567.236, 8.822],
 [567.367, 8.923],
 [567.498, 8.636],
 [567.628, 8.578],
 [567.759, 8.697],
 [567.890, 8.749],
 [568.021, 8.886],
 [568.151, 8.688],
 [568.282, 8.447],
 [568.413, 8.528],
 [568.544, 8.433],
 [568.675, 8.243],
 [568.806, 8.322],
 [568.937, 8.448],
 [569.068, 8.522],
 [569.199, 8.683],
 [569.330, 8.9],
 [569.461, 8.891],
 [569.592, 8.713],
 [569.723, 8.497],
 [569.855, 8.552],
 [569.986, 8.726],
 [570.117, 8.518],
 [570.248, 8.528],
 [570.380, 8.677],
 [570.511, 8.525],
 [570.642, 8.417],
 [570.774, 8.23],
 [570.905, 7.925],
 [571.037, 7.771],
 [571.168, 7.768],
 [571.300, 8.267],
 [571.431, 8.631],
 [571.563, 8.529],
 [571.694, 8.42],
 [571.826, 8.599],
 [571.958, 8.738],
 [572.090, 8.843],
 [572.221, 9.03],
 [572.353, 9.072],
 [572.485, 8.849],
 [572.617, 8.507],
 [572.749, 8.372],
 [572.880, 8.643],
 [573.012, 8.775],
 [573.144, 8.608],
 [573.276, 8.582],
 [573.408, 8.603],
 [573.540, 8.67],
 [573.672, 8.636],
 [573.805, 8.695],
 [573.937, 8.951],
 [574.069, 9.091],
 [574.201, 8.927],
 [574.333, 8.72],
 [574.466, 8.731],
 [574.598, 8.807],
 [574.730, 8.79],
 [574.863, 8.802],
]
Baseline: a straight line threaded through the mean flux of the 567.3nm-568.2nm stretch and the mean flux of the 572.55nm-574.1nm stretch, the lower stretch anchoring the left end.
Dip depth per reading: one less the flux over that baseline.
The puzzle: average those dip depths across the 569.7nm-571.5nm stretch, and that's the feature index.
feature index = 0.04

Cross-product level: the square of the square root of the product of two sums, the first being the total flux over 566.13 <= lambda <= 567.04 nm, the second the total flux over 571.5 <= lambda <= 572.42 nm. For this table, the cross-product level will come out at 3668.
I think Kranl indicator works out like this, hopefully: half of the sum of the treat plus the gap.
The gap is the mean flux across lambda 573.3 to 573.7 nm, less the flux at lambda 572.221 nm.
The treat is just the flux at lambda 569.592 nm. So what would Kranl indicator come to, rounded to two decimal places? 4.16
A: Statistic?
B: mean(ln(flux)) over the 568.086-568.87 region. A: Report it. 2.13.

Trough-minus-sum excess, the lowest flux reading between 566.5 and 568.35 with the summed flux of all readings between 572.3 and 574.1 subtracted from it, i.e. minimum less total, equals -114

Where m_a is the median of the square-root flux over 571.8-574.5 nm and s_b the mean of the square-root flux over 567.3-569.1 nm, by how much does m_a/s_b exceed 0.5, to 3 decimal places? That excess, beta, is 0.508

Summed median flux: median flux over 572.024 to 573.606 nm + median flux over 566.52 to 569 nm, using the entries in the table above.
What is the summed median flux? 17.3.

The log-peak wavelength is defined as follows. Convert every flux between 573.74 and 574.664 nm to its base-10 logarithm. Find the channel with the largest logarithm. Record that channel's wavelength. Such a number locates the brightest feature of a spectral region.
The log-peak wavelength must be 574.069 nm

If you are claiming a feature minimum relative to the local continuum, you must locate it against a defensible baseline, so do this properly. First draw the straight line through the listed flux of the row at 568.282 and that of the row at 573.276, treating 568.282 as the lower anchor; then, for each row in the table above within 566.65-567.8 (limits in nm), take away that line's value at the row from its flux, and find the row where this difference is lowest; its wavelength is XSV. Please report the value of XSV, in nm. 567.106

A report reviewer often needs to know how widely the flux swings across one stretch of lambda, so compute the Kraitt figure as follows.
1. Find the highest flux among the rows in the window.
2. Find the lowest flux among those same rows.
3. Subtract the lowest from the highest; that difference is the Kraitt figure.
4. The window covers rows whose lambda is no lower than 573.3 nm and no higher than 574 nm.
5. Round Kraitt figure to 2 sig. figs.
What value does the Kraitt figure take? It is 0.35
